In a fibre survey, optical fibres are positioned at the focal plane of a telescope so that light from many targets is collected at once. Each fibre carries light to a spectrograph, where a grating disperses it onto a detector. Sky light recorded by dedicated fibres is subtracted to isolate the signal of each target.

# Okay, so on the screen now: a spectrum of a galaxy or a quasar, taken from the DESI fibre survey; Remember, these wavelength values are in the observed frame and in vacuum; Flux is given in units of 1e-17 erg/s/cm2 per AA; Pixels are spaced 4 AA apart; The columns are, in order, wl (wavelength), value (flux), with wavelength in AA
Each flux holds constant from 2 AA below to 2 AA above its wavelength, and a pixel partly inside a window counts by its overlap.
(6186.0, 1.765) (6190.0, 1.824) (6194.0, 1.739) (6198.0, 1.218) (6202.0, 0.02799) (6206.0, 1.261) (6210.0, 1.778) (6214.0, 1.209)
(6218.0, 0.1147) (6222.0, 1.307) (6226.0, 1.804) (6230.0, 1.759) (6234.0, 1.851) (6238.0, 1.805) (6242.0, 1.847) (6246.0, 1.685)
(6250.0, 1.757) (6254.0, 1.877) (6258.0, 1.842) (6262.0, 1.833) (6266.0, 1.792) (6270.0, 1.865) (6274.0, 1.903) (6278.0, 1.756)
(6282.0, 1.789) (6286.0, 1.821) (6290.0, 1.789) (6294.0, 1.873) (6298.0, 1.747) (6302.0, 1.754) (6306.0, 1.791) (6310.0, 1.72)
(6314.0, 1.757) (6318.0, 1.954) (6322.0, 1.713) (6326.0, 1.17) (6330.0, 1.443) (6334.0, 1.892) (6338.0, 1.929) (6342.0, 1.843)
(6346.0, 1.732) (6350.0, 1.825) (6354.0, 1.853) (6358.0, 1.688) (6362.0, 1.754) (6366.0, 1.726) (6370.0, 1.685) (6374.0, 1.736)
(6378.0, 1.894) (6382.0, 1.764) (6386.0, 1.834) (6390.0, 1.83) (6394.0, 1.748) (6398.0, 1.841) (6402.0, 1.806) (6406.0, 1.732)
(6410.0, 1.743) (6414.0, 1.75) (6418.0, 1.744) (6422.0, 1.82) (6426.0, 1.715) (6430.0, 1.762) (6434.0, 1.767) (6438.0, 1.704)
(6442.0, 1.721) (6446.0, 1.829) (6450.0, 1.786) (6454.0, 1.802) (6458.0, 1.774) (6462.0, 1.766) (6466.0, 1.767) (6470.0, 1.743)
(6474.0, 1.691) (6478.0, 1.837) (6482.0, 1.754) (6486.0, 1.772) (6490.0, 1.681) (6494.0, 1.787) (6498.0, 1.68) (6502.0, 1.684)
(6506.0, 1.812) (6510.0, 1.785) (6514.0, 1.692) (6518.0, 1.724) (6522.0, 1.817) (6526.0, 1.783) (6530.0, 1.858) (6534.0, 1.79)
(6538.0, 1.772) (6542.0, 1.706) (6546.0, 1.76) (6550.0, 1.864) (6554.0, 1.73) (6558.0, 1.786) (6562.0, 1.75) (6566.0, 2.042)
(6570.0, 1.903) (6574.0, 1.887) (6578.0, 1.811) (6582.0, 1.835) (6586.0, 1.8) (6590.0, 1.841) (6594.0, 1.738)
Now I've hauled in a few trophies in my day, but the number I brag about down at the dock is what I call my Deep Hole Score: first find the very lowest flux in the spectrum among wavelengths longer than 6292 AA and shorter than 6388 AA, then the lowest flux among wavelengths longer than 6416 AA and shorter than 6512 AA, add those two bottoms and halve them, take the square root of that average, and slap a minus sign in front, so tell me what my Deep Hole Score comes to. -1.19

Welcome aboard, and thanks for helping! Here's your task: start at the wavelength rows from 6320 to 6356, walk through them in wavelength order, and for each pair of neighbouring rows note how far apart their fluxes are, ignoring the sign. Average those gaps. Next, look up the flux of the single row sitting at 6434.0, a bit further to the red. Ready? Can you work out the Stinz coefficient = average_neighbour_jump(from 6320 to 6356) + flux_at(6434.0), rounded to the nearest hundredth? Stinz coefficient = 1.97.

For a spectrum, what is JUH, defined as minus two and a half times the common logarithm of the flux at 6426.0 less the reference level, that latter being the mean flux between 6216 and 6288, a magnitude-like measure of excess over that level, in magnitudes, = 4.0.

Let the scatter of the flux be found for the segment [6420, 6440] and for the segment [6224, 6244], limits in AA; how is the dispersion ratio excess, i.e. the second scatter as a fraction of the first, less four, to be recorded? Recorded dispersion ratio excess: -3.19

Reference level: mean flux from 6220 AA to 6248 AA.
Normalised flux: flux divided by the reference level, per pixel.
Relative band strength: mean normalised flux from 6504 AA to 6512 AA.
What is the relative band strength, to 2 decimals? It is 1.04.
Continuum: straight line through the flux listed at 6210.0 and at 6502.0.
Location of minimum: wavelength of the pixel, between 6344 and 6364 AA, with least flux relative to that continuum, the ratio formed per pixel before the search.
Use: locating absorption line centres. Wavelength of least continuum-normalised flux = 6358.0 AA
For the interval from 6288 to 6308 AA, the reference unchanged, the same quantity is 6298.0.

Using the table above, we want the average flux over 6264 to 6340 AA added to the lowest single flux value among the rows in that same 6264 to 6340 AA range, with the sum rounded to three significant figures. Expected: 2.93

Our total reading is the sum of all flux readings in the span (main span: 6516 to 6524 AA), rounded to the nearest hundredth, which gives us 3.54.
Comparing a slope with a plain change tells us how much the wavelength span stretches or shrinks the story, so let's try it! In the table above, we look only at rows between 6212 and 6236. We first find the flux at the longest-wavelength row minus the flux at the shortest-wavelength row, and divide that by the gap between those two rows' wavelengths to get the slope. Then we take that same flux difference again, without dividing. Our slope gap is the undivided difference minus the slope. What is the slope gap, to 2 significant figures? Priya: 0.61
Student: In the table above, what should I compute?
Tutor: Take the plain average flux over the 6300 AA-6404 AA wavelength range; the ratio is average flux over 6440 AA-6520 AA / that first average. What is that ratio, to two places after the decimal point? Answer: 1.00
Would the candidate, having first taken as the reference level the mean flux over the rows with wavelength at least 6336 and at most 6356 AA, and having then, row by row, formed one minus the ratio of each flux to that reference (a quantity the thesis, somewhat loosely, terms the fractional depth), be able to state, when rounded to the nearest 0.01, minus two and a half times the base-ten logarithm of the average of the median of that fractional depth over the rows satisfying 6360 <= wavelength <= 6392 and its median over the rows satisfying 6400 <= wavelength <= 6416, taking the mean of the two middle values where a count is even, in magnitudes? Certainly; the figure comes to 3.35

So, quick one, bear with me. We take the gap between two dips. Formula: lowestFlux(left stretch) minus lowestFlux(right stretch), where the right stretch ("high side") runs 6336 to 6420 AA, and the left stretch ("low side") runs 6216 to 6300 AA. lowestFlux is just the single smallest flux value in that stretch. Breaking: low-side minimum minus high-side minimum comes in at -1.57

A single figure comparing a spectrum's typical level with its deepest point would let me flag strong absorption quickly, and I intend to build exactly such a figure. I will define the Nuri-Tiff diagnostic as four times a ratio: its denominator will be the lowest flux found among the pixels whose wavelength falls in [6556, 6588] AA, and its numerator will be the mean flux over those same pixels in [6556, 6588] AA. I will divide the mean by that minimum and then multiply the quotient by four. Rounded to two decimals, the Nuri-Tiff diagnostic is 4.23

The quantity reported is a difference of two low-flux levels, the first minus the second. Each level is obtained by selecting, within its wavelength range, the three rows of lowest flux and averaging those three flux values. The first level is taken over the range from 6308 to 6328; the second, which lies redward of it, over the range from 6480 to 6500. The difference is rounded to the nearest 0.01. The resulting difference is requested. -0.17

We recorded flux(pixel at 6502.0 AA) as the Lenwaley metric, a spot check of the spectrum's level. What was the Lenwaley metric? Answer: 1.684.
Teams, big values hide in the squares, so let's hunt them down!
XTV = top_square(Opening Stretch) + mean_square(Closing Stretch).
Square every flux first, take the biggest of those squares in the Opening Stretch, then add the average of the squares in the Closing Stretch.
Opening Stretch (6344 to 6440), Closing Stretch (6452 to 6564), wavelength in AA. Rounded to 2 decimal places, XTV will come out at 6.70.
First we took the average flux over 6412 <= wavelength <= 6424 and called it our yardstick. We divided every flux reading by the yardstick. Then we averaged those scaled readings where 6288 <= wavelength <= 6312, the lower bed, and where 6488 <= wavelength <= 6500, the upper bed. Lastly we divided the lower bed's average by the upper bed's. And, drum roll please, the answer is 1.04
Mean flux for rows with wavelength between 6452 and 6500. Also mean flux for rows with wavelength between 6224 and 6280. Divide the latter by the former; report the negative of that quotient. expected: -1.03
